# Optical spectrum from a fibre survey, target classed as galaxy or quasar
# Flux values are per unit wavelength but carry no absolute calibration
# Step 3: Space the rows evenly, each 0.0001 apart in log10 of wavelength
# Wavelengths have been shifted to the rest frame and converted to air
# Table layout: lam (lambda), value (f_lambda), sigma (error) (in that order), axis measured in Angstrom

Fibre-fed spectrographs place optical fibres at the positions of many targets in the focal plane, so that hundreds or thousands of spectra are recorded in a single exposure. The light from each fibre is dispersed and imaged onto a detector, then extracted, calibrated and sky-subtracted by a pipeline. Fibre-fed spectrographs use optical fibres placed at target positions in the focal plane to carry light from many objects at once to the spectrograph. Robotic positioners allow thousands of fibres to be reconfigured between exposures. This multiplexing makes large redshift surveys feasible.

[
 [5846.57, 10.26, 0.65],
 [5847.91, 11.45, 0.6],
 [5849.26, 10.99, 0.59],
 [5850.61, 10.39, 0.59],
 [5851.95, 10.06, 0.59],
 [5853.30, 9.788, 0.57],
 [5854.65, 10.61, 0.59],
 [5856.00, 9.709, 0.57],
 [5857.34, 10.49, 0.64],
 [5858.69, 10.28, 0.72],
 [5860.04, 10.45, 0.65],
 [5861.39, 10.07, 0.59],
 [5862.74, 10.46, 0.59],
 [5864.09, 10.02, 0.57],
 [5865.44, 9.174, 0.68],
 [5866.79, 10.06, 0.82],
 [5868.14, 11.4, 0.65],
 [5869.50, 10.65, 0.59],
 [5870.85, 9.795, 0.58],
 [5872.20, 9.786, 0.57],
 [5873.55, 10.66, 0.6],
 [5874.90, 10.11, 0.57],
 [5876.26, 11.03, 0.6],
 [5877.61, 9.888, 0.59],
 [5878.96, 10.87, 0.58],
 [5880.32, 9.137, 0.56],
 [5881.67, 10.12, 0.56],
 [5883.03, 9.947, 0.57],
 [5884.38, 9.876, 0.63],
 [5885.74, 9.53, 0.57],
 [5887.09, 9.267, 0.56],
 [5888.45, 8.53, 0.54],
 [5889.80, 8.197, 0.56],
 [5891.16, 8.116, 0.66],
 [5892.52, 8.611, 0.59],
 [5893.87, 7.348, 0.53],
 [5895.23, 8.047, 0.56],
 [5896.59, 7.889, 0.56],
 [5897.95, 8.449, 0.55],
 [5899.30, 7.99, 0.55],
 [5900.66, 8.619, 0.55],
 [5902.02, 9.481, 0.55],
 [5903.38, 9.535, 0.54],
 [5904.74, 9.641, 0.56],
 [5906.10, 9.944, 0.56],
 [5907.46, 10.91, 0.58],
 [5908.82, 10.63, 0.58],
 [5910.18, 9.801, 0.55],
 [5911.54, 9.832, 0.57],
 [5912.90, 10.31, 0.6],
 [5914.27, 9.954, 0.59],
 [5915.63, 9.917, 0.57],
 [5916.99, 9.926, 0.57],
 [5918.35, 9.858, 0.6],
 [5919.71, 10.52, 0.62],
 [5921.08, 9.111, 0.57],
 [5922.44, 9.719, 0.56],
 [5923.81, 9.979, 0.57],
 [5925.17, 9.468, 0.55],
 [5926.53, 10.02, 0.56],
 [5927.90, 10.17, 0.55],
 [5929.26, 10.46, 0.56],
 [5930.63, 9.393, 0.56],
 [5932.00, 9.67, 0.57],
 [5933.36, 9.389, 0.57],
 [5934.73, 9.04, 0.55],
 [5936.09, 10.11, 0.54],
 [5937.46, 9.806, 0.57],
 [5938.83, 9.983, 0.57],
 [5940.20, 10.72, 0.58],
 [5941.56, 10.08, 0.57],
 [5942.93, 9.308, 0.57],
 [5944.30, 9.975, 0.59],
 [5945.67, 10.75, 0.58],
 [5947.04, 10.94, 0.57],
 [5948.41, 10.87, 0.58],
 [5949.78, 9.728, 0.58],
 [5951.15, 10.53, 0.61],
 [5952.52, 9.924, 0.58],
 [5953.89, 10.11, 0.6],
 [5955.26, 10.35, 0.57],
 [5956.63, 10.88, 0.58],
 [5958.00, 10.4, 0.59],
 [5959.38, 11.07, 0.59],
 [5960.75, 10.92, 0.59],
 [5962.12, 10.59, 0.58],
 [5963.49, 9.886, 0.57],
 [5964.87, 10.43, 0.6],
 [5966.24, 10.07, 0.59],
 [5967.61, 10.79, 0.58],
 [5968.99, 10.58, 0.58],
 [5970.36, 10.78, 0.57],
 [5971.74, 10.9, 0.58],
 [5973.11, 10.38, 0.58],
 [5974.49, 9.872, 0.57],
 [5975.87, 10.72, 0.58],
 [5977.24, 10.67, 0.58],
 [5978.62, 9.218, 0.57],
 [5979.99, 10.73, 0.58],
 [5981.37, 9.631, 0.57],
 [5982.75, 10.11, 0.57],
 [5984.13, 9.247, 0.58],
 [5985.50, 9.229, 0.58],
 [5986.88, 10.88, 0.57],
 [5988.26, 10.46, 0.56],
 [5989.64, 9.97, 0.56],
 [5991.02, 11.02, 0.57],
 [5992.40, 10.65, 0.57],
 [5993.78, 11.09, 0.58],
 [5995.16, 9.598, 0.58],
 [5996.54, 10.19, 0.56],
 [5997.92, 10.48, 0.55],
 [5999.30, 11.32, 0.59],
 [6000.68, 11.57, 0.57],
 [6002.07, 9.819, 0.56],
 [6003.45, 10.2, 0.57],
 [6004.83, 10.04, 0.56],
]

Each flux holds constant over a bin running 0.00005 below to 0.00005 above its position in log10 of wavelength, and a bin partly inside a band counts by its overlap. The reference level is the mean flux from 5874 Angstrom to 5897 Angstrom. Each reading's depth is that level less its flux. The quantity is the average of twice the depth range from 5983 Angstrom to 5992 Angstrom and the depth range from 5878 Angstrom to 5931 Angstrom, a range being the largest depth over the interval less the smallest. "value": 3.6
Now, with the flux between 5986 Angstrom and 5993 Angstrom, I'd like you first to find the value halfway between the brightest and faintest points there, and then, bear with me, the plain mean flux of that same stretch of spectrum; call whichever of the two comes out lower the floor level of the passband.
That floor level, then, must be 10.5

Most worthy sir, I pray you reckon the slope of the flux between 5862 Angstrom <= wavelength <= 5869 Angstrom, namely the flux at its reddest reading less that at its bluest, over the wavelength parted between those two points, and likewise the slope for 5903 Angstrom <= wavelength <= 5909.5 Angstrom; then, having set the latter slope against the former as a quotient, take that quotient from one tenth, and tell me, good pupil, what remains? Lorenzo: -1.1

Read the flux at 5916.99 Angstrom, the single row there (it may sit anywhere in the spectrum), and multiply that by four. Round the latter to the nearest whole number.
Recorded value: 40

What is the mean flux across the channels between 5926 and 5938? 9.78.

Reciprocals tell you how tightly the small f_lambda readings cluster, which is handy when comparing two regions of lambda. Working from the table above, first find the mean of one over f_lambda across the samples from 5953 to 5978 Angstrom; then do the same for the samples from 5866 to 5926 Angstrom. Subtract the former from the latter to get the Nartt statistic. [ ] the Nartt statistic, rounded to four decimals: 0.0100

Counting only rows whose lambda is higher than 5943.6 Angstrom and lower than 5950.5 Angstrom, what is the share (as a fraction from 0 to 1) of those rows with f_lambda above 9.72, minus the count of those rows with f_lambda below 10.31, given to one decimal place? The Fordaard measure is -1.0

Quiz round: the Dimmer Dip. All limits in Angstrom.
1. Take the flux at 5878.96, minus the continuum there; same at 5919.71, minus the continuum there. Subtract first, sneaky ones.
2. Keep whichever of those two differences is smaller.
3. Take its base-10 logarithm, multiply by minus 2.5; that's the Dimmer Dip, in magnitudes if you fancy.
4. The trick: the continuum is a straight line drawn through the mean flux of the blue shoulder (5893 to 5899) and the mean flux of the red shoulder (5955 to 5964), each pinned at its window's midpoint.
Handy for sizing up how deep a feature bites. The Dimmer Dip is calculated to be -0.5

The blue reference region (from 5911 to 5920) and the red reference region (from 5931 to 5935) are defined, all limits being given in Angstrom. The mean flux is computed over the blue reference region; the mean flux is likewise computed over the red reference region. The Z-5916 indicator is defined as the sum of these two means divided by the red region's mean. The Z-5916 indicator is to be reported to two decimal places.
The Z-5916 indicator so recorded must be 2.07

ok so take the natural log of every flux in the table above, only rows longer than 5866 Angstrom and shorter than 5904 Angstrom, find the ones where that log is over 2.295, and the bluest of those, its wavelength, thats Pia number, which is 5866.79 Angstrom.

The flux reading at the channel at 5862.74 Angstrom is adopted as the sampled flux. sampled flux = 10.46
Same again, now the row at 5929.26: 10.46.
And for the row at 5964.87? 10.43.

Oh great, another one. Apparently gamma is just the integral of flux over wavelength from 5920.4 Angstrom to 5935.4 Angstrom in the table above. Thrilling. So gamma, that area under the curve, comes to 145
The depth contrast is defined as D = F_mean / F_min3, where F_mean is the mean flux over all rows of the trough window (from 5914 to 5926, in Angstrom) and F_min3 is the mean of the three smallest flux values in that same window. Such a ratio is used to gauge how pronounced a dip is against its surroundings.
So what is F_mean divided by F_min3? 1.042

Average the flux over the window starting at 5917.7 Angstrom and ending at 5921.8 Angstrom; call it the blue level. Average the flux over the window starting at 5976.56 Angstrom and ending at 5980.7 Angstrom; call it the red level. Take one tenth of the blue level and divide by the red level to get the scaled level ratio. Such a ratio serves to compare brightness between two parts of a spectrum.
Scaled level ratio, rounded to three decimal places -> 0.096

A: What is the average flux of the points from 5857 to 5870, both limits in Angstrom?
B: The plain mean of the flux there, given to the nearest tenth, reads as 10.3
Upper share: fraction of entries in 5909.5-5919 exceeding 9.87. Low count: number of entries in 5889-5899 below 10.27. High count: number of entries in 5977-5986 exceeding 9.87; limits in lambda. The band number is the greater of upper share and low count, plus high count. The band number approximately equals 10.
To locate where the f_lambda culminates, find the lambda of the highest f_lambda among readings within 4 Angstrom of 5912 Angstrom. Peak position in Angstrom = 5908.82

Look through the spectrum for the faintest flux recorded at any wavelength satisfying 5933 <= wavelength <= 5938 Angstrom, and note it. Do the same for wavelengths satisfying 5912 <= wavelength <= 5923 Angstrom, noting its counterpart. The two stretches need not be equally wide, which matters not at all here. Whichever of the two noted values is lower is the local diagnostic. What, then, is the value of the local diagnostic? 9.04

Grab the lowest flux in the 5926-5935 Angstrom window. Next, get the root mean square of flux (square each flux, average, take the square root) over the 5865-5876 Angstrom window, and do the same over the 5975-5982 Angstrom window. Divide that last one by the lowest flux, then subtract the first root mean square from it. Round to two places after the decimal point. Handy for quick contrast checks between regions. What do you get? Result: -9.09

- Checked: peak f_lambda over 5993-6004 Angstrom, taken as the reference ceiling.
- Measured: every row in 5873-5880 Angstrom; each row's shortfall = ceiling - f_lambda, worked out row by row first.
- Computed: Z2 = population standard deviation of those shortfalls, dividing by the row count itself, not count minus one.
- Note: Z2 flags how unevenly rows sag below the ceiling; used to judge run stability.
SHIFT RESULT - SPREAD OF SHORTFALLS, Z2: 0.44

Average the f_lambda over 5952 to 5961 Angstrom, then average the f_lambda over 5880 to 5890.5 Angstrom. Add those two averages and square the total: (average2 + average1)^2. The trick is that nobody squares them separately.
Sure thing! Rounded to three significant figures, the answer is 394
